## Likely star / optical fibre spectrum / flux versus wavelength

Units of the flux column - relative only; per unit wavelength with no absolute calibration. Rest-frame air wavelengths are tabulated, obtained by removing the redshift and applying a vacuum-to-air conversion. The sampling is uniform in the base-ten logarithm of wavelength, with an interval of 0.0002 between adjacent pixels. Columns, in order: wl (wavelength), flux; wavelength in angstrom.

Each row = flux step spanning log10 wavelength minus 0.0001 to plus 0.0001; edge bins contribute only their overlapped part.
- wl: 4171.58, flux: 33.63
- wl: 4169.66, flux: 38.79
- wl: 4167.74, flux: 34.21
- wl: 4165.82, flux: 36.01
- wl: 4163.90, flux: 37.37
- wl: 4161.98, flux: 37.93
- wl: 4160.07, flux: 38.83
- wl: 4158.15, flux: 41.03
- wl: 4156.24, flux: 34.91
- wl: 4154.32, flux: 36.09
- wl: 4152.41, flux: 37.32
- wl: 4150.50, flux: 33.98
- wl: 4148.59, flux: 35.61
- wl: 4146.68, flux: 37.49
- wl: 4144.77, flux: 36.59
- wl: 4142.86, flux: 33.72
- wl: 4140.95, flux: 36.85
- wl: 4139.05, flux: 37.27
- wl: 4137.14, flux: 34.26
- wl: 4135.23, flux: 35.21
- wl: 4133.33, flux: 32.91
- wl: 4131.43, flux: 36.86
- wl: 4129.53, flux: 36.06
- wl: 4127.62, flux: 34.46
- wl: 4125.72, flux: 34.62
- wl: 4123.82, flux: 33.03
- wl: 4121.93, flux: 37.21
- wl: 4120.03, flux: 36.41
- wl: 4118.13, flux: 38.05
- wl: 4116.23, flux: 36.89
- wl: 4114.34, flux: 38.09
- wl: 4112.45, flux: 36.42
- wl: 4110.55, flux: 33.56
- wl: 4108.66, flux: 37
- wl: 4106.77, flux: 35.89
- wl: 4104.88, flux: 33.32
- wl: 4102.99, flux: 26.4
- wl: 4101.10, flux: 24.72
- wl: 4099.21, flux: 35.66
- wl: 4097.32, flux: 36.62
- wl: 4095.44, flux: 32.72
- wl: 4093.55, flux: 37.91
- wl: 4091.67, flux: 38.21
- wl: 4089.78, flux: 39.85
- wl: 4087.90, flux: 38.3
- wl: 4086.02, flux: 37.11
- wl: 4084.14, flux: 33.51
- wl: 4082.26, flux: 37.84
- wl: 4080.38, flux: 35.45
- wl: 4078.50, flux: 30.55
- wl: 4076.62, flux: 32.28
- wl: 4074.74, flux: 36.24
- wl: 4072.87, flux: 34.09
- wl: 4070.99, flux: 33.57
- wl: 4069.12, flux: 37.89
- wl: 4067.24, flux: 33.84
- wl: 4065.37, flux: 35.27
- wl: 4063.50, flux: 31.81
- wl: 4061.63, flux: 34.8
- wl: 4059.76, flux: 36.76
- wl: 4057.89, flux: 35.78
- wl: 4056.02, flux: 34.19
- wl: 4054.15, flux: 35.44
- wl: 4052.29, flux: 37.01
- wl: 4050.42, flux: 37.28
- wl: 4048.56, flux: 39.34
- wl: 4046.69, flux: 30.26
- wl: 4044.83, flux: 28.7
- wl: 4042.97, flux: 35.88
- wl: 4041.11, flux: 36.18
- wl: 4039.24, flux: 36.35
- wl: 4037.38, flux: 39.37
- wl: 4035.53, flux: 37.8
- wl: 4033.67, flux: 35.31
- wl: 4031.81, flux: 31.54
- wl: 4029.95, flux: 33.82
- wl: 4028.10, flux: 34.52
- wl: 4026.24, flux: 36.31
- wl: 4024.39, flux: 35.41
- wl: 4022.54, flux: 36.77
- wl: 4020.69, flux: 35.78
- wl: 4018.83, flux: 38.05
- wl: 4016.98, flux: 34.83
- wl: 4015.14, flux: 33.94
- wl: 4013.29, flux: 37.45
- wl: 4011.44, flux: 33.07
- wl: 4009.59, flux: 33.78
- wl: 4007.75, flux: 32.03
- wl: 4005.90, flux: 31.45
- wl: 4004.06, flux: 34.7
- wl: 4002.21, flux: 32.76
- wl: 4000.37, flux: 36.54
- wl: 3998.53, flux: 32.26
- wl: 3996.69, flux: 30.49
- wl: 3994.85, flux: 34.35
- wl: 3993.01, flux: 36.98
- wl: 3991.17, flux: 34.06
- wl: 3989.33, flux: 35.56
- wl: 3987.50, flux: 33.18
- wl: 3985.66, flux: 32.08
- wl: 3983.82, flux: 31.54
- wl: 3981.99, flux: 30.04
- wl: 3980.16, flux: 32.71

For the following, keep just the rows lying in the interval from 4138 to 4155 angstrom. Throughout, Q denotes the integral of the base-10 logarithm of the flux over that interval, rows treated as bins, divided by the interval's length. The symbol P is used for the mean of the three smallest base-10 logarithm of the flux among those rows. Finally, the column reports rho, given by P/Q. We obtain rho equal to 0.987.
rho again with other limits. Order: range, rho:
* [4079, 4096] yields 0.978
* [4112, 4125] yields 0.990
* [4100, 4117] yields 0.950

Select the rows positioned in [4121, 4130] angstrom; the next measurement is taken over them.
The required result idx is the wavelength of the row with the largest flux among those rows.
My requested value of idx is 4121.93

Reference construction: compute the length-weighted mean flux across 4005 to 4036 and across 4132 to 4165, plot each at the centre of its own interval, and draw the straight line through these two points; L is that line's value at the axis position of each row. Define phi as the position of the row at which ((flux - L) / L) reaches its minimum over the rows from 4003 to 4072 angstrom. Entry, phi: 4044.83 angstrom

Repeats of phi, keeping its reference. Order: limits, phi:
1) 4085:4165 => 4101.10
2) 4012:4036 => 4031.81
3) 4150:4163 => 4150.50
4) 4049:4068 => 4063.50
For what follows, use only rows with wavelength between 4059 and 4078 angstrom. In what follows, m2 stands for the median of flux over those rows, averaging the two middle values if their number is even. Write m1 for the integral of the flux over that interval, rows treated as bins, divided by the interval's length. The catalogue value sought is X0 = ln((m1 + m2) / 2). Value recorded 3.54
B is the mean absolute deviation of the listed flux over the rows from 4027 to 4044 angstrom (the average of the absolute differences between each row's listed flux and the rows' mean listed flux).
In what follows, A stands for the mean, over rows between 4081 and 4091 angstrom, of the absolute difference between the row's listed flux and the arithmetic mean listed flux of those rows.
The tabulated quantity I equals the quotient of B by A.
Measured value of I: 1.0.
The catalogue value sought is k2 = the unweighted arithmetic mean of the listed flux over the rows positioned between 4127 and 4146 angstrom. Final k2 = 35.4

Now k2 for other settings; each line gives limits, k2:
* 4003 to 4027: 34.9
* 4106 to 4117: 36.3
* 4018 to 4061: 35.6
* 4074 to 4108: 34.6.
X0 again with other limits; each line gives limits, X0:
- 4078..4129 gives 3.58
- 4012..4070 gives 3.57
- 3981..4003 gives 3.50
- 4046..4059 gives 3.58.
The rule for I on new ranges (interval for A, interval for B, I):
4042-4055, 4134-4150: 0.4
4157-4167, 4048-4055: 0.8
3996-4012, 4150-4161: 1.5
